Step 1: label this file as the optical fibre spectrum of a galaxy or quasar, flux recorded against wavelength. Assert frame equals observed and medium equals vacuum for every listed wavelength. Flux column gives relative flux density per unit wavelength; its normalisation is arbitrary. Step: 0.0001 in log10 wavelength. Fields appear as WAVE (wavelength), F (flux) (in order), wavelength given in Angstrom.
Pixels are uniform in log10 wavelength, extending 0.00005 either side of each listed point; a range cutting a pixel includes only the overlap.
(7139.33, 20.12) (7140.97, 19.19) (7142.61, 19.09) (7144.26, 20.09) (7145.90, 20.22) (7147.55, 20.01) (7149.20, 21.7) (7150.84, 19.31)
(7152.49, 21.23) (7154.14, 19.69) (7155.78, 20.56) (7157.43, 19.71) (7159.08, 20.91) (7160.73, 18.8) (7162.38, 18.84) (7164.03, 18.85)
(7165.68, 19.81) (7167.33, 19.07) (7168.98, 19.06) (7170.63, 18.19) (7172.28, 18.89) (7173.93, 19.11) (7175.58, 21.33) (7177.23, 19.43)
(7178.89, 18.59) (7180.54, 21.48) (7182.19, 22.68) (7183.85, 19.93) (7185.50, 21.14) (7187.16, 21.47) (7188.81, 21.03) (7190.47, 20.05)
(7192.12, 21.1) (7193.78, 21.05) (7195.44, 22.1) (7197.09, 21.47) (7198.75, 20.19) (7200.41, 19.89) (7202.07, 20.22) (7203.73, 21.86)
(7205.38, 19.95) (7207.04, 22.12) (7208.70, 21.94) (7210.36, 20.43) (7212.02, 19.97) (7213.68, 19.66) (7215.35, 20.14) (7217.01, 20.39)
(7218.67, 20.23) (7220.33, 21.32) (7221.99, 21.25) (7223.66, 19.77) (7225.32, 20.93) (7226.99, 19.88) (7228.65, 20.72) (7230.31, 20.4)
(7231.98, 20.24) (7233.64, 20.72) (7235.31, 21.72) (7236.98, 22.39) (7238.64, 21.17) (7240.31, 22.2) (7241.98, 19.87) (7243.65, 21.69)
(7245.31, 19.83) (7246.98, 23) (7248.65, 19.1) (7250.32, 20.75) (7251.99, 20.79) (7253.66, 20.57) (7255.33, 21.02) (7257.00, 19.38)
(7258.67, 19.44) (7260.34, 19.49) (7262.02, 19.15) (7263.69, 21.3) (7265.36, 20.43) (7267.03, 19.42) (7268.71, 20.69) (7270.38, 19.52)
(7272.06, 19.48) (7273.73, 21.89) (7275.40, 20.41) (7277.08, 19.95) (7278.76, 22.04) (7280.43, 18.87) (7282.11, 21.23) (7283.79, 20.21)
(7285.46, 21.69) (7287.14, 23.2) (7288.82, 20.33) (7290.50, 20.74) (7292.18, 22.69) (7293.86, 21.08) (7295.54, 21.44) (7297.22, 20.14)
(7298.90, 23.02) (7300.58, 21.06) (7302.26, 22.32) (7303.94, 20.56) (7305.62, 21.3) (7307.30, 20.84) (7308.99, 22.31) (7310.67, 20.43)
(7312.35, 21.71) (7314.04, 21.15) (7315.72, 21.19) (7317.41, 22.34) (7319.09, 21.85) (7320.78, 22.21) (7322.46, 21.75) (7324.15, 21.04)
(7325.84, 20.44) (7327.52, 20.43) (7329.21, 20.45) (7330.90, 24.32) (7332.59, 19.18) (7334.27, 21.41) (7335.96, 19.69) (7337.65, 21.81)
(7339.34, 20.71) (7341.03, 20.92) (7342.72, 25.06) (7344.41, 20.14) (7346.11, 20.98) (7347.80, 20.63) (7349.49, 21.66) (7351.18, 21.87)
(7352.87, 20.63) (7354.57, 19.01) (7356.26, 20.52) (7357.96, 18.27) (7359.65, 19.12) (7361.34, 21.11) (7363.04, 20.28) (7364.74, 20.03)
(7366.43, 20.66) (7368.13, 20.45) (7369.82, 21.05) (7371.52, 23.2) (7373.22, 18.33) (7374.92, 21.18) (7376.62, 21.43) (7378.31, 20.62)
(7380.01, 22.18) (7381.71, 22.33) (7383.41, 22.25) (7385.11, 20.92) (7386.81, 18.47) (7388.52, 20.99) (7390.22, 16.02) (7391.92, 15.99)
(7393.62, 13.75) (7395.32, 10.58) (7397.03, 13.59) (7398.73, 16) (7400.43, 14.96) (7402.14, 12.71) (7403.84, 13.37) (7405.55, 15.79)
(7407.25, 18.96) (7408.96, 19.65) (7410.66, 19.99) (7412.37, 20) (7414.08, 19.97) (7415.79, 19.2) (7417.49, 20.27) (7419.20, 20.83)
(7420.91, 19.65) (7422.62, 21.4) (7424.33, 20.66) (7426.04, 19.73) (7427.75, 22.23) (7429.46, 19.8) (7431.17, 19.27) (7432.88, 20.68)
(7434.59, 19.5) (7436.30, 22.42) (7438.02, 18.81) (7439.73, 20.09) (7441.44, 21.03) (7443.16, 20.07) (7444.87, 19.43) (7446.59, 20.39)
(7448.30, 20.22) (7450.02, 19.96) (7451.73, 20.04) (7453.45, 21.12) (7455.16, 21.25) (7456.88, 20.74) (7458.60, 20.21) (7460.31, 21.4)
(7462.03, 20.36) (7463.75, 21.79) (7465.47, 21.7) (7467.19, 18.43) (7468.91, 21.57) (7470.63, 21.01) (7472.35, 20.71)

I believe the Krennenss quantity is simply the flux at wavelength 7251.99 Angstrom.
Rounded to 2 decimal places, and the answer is 20.79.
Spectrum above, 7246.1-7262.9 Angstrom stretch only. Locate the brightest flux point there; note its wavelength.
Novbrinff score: 7246.98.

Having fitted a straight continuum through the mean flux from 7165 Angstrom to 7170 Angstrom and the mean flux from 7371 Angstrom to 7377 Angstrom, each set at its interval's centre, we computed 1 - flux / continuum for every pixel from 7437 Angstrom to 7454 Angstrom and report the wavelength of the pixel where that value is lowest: 7441.44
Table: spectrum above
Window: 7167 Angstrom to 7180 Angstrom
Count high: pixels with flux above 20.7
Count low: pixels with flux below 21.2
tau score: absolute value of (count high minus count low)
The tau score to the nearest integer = 6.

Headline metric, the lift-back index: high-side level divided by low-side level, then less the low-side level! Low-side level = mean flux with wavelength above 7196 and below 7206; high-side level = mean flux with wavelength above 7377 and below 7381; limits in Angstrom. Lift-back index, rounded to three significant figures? -19.6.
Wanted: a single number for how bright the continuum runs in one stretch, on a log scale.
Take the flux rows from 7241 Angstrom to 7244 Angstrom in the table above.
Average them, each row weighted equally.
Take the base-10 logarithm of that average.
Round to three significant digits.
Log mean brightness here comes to 1.32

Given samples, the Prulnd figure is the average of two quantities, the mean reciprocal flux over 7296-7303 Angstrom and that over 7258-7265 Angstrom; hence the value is 0.0484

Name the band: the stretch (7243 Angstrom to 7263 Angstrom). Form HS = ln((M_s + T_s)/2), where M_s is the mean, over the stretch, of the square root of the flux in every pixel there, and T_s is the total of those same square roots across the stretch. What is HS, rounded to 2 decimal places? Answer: 3.38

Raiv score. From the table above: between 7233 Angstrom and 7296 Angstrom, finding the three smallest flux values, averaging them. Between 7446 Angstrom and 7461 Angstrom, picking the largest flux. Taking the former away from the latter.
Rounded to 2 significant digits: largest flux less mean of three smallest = 2.4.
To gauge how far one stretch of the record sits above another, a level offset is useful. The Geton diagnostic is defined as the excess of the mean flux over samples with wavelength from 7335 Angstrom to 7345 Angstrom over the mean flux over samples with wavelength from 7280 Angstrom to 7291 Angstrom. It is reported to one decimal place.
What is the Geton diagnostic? 0.5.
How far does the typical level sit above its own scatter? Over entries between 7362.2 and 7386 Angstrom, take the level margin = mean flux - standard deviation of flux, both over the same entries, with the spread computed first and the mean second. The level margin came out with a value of 19.9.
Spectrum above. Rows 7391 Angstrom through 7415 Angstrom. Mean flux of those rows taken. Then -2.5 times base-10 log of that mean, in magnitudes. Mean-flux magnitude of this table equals -3.02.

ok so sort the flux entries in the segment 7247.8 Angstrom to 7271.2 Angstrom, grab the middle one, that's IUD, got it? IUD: 20.0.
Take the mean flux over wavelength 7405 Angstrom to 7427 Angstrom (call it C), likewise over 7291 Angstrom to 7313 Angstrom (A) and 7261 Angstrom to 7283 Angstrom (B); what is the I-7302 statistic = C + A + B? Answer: 61.5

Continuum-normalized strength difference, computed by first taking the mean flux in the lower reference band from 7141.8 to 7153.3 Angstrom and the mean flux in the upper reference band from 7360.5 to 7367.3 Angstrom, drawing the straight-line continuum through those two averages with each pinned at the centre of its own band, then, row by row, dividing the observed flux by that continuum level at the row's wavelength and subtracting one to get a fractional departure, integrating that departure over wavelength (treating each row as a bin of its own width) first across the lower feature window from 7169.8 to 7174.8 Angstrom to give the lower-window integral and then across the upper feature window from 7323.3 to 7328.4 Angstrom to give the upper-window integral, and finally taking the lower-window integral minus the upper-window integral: -0.42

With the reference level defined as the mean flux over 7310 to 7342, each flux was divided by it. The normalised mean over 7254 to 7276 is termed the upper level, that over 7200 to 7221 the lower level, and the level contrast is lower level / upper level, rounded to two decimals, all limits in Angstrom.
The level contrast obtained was 1.02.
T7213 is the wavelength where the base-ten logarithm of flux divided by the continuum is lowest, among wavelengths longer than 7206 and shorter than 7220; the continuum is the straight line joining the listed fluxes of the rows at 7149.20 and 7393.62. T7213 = 7213.68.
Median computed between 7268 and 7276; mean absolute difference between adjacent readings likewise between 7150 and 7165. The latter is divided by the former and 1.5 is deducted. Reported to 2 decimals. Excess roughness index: -1.45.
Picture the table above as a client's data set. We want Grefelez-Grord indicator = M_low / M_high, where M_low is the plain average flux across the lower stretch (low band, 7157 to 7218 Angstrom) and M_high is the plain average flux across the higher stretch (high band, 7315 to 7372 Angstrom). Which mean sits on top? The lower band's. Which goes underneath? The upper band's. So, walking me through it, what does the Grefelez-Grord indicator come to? 0.97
